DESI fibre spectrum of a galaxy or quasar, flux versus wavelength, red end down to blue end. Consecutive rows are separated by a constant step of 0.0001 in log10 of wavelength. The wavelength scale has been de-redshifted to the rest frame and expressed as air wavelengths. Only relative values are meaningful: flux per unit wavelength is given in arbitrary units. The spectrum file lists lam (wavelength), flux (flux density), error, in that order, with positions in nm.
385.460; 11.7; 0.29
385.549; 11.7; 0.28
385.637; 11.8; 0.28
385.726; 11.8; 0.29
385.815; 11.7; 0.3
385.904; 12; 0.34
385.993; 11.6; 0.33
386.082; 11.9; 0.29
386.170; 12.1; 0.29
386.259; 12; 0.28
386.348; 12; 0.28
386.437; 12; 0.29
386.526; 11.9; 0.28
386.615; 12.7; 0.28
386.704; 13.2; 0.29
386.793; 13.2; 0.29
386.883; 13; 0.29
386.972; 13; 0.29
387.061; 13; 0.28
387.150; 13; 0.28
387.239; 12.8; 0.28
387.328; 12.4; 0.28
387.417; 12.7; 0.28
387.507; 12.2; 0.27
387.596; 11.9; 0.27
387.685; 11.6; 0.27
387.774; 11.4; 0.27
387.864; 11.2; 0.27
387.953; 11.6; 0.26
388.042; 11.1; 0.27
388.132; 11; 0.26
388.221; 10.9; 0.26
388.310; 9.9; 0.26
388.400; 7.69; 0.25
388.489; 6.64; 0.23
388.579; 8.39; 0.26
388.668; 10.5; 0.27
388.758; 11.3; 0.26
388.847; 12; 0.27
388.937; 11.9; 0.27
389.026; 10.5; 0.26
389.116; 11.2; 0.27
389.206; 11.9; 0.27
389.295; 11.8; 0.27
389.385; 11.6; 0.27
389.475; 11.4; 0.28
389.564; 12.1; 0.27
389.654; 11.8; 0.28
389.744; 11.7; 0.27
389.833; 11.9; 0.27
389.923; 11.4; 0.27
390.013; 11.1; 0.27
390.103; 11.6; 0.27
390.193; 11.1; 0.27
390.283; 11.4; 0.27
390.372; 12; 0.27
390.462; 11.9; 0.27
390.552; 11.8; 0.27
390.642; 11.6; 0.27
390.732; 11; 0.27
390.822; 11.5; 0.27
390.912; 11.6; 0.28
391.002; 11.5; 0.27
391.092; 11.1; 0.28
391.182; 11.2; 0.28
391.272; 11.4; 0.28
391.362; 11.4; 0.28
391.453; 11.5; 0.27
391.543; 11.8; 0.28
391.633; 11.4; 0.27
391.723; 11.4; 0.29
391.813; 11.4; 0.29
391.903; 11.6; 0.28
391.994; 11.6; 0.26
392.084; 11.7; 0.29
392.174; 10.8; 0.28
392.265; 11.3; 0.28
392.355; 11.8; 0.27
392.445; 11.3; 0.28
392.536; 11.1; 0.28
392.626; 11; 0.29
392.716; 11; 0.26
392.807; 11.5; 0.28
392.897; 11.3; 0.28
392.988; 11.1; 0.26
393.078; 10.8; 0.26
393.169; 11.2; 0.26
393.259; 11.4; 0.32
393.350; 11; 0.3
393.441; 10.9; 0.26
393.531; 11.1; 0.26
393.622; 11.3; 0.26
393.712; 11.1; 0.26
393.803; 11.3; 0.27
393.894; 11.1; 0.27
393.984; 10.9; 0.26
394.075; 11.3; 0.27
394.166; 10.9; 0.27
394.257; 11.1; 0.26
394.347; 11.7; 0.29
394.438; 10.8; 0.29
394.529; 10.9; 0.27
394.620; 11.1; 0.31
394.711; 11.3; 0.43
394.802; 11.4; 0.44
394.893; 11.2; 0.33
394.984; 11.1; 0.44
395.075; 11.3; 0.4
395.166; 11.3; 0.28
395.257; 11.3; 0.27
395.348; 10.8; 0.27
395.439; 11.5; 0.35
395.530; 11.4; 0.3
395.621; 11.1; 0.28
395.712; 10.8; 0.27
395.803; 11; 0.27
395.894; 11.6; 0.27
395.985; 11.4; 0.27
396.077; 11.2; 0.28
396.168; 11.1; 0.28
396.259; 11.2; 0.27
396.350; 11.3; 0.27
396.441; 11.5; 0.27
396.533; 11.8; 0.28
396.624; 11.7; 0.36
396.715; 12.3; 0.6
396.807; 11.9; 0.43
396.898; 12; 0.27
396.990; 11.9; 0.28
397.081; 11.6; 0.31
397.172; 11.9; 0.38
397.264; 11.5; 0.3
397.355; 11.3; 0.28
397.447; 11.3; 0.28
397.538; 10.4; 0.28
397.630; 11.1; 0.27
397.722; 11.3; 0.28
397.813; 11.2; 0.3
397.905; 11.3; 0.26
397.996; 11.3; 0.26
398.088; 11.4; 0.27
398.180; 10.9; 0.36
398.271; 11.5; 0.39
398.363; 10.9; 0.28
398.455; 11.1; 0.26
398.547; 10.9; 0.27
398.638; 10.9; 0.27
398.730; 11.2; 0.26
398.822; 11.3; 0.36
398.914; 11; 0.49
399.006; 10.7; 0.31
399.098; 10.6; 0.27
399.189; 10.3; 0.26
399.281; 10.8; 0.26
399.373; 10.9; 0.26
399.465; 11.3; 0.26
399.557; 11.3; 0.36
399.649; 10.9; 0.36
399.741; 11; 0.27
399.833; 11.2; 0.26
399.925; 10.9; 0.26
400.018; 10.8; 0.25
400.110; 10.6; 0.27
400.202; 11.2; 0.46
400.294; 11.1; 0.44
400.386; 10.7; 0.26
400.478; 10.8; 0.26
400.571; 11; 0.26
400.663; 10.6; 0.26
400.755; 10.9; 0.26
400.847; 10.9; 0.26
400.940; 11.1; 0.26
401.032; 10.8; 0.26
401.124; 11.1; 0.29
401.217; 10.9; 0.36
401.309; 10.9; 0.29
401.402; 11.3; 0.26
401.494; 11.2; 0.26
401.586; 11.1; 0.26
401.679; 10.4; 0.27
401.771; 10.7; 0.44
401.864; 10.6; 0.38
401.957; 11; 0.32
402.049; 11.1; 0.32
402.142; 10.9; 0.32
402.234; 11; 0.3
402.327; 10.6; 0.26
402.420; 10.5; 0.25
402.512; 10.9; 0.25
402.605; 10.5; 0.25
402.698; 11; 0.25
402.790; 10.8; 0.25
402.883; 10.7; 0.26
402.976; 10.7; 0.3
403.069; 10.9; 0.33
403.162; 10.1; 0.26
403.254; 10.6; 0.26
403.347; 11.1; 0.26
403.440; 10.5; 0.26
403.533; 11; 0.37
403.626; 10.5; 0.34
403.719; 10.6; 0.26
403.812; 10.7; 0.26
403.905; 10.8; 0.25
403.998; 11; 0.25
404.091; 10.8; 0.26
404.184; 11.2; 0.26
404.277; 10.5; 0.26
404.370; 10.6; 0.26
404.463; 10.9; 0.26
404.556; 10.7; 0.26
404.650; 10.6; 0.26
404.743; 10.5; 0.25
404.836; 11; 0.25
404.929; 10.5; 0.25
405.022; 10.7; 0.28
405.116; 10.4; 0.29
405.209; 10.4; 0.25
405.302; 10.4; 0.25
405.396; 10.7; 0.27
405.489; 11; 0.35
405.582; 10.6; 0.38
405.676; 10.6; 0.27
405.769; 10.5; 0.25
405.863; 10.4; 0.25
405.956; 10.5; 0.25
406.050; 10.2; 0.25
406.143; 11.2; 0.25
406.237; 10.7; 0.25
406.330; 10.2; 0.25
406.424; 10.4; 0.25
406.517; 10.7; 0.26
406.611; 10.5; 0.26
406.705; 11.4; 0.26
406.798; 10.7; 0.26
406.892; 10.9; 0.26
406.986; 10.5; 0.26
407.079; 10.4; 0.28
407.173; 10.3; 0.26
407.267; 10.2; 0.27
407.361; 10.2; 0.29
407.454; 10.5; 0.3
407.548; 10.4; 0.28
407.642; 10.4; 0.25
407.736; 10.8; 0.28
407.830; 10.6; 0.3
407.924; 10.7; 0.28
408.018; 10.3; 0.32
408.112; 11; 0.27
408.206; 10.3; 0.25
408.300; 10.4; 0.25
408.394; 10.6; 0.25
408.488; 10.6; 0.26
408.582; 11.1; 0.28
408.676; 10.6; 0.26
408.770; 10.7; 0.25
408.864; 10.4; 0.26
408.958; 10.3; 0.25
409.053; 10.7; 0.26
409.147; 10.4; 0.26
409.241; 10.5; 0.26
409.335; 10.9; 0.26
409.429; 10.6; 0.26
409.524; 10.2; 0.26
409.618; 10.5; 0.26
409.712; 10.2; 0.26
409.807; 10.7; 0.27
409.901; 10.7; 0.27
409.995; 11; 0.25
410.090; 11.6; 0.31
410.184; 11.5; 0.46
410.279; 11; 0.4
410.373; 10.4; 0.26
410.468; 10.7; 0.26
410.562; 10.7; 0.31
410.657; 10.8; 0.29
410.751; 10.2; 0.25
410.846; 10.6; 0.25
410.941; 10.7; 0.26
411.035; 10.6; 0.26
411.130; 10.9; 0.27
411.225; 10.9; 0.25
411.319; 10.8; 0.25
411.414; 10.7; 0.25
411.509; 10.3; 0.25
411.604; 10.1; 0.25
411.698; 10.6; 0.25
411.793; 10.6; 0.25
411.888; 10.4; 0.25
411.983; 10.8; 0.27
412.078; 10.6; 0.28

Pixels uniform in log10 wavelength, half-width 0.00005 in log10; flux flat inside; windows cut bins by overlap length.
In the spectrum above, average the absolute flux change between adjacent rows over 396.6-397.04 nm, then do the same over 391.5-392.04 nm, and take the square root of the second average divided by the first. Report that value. 0.63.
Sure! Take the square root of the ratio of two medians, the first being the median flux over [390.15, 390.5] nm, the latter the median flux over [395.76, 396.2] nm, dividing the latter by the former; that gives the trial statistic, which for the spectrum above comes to 0.98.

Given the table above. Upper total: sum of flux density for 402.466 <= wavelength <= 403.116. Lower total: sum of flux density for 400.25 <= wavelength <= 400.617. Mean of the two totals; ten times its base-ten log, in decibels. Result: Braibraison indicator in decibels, 17.7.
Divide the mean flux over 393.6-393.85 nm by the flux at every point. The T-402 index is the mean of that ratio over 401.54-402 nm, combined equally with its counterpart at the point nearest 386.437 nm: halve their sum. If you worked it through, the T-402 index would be 0.99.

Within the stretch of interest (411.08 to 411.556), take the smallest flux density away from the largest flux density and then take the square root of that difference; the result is 0.77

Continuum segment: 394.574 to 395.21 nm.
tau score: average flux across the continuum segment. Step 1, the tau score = 11.2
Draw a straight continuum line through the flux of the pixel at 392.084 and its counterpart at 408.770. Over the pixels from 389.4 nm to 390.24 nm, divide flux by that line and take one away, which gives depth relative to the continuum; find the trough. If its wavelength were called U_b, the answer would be 390.013 nm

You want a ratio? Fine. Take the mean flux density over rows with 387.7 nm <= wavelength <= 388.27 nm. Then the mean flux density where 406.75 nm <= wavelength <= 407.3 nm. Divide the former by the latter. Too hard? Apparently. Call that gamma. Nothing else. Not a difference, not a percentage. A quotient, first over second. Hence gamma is 1.067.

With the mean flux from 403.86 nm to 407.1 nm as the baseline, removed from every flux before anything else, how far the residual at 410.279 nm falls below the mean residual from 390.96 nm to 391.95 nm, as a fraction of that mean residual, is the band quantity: 0.56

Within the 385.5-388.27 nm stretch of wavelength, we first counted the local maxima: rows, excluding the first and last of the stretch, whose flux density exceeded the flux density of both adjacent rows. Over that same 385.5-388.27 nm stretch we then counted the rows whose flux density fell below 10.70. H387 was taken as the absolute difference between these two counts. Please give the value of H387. 4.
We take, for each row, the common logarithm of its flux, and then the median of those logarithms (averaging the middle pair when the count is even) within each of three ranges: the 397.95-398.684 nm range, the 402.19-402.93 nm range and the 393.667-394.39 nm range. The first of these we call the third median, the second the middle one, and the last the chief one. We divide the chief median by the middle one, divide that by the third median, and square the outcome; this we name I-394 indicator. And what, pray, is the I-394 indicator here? 0.95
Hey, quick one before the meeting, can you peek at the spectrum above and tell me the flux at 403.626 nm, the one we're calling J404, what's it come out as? 10.5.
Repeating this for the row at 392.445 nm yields 11.3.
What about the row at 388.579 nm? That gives 8.39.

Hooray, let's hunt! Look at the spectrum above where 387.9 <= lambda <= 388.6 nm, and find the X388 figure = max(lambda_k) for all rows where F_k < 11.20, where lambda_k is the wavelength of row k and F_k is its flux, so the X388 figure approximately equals 388.579 nm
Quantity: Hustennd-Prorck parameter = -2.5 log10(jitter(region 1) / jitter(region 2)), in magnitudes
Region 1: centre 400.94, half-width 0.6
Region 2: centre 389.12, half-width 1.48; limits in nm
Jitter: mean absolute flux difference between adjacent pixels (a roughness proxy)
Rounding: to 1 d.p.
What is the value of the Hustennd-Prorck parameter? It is 1.1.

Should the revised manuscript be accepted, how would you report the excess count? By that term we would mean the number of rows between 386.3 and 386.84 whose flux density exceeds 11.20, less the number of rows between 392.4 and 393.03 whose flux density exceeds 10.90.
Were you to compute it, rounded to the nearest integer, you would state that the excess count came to -1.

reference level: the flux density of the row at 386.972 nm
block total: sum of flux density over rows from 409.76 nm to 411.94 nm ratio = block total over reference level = 19.0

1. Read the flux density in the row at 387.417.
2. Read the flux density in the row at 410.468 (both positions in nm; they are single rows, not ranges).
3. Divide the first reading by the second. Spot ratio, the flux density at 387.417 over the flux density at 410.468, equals 1.19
